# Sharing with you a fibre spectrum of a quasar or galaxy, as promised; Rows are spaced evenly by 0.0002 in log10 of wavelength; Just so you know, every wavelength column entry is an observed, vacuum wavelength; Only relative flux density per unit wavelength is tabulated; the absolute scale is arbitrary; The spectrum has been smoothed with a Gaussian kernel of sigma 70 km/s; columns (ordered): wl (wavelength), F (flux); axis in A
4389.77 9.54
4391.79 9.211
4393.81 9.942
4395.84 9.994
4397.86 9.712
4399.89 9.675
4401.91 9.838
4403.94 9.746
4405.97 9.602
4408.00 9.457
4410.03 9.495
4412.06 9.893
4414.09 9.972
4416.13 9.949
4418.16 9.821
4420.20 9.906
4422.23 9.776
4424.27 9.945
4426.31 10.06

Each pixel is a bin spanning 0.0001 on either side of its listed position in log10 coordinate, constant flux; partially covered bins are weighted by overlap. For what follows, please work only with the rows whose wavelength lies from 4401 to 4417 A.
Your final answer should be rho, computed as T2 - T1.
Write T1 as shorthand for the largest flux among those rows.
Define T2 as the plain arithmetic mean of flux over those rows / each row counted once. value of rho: -0.23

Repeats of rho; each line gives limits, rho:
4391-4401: -0.29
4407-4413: -0.28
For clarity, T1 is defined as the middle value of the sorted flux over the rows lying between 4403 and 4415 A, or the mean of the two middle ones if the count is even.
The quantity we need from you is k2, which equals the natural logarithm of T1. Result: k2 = 2.27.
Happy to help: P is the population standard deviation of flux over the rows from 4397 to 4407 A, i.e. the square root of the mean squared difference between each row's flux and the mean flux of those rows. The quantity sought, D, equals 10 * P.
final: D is 0.8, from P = 0.08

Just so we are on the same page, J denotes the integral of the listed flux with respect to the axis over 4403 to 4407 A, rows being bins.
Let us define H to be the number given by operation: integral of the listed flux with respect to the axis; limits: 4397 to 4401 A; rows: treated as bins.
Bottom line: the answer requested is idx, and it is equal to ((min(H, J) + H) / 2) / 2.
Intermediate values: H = 38.81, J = 38.7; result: 19.4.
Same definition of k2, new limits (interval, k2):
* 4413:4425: 2.30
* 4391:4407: 2.28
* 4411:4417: 2.30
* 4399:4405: 2.28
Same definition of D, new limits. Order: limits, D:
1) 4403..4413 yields 1.6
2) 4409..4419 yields 1.7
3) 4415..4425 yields 0.7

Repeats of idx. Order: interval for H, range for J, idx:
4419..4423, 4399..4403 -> 19.6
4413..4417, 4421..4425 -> 19.8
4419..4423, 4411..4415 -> 19.7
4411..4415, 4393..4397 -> 19.9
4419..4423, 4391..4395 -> 19.5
